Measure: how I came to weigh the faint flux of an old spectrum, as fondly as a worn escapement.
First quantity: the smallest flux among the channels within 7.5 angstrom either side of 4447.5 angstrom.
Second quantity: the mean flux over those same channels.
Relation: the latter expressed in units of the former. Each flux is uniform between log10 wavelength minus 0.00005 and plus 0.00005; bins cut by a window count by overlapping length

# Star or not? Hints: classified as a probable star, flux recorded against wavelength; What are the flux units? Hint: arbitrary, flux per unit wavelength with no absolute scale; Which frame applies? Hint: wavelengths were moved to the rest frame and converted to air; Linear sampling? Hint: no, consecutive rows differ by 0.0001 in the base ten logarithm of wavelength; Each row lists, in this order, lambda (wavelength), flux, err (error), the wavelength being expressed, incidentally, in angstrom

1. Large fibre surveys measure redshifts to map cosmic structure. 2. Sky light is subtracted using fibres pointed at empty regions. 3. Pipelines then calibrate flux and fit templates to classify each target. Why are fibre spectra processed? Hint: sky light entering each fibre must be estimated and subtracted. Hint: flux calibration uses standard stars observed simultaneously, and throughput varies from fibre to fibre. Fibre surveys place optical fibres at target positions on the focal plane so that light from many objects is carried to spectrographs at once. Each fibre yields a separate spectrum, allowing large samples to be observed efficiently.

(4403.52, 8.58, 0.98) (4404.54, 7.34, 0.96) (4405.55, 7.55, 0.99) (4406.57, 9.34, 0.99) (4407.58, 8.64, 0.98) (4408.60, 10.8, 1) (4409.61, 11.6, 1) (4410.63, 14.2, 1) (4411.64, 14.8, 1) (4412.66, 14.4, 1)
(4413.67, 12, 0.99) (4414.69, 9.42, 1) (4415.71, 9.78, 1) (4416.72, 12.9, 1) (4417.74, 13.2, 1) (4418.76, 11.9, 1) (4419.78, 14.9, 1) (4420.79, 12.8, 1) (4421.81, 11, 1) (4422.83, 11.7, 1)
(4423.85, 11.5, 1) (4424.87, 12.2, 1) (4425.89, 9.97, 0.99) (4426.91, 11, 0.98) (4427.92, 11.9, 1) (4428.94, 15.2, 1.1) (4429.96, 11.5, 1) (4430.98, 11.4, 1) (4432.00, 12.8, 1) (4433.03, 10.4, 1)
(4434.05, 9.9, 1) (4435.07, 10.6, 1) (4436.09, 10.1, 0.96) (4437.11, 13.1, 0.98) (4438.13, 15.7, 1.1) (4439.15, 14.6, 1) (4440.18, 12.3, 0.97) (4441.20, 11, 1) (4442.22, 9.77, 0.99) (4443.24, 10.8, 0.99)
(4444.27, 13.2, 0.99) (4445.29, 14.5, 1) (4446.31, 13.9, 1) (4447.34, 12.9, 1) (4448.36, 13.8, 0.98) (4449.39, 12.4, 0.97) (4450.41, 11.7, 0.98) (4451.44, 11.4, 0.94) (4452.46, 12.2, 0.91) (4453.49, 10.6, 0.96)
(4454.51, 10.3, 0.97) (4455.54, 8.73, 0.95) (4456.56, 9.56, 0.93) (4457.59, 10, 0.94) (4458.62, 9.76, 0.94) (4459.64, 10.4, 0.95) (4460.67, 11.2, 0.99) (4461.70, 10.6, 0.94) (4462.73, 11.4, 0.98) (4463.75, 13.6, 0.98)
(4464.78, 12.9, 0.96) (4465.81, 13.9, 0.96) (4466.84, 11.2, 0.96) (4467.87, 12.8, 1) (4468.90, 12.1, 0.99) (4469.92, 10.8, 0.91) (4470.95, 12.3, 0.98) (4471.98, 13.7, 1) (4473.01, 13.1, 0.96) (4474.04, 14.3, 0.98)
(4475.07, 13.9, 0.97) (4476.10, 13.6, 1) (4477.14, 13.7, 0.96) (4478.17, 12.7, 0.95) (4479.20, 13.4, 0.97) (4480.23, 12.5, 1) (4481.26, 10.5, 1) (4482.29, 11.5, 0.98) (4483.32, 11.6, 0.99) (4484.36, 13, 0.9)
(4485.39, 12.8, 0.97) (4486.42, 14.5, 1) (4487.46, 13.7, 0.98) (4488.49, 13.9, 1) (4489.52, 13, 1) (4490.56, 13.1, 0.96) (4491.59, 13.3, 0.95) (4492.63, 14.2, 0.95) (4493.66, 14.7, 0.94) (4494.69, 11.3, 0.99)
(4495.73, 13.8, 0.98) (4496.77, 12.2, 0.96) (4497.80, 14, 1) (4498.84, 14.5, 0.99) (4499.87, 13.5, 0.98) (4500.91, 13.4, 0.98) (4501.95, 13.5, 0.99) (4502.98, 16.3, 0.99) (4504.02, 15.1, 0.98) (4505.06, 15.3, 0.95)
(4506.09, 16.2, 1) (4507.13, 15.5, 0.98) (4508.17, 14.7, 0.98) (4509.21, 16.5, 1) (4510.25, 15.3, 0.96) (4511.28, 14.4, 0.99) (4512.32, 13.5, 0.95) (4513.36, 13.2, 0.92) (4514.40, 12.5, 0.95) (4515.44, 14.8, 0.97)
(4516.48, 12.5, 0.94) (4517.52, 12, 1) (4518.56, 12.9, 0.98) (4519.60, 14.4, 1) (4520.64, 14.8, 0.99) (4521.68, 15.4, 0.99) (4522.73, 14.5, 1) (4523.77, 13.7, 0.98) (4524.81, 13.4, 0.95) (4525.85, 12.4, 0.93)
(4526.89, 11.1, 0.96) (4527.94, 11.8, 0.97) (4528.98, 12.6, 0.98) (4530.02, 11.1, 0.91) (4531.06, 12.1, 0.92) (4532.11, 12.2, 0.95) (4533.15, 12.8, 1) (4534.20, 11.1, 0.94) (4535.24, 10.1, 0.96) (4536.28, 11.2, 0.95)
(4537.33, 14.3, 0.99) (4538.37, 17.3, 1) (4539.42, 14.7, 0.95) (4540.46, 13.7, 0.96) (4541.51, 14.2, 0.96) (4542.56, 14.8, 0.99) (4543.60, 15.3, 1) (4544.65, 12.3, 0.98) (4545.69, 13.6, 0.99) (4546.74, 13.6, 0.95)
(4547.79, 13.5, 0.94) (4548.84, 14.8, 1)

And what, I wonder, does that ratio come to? 1.23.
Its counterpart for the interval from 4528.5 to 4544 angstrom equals 1.30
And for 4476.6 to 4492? 1.23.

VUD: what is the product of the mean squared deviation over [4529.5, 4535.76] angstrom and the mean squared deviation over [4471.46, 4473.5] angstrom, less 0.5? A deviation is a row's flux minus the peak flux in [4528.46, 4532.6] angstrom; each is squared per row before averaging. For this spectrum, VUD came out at 0.9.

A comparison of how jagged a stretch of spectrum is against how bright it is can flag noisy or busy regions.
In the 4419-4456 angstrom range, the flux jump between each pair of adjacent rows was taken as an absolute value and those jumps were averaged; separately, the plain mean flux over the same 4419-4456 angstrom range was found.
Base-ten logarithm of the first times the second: 1.21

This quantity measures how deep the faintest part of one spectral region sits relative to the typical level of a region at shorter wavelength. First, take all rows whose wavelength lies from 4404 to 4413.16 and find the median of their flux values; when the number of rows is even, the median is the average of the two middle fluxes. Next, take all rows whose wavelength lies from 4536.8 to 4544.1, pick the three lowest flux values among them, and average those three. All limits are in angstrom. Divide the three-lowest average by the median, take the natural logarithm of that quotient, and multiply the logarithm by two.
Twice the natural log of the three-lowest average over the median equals 0.53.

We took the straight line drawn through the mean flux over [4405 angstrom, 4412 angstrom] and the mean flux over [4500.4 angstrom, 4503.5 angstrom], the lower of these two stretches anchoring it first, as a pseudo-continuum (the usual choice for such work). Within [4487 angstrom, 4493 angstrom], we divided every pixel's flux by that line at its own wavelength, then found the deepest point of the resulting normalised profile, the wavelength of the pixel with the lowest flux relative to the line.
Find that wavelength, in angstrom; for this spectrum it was 4489.52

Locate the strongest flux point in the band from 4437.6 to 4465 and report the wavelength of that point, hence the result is 4438.13 angstrom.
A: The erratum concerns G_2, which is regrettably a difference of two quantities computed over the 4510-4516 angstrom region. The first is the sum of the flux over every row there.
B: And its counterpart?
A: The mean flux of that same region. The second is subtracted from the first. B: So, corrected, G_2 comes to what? 69.8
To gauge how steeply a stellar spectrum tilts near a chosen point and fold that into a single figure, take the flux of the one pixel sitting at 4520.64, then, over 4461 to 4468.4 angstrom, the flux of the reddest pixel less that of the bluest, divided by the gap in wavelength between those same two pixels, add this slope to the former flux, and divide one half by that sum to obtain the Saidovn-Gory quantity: 0.033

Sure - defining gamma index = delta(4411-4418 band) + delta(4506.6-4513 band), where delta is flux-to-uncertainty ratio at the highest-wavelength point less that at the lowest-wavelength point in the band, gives -3.2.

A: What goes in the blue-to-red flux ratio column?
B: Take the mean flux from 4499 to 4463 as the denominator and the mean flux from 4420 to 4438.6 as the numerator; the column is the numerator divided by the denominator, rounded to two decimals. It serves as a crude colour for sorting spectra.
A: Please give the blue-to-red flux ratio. 0.91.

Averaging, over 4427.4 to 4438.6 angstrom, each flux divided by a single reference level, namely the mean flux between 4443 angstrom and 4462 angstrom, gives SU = 1.05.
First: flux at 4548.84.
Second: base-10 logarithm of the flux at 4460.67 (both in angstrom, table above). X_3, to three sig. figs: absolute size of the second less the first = 13.8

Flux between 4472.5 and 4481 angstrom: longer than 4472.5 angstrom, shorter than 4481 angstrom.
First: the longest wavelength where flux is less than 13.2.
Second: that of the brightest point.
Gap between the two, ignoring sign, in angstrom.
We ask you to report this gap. 6.2 angstrom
